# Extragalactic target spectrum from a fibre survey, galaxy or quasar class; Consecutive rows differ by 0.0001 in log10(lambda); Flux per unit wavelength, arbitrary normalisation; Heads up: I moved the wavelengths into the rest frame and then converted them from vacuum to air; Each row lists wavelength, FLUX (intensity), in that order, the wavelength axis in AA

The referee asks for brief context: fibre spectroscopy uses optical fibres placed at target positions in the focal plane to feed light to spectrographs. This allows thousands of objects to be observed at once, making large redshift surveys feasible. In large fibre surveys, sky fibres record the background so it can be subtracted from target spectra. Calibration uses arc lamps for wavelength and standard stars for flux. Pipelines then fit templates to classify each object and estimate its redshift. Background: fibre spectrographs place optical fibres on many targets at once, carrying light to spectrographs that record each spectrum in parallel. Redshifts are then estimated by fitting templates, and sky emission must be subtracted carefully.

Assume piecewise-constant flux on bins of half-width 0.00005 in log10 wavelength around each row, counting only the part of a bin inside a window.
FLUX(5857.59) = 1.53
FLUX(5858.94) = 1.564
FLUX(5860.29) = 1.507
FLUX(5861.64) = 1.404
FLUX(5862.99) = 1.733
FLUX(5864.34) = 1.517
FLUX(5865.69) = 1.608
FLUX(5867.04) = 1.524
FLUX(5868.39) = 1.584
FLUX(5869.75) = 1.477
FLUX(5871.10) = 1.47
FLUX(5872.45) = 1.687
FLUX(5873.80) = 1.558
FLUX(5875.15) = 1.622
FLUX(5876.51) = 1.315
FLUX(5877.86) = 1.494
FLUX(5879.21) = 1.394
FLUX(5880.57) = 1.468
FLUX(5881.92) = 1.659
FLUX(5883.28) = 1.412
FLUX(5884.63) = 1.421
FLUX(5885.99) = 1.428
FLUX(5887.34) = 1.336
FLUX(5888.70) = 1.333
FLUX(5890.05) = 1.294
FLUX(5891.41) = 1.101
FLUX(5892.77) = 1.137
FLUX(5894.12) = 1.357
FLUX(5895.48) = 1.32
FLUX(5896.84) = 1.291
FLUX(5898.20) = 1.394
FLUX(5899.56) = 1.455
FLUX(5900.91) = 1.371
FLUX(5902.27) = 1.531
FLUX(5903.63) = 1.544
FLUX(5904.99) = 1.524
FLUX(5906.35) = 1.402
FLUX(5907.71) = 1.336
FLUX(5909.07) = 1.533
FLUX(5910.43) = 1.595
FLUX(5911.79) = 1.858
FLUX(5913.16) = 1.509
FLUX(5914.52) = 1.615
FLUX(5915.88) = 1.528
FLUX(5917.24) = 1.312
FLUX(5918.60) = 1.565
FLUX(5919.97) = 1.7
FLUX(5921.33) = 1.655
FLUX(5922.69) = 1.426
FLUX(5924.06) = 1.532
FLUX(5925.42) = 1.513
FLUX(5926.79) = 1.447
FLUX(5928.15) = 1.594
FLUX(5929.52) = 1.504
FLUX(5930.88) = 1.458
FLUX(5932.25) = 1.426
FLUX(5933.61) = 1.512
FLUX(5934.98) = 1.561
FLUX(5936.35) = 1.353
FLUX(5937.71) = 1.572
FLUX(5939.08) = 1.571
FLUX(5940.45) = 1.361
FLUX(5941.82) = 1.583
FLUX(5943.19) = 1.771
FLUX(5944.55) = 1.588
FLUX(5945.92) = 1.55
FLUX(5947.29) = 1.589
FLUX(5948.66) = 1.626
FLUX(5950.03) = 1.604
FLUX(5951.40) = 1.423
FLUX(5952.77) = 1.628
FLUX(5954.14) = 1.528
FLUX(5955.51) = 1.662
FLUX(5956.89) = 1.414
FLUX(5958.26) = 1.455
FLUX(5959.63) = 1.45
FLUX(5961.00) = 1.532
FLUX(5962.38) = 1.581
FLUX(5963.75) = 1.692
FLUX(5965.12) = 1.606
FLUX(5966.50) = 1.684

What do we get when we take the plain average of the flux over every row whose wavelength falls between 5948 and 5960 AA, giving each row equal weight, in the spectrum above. 1.53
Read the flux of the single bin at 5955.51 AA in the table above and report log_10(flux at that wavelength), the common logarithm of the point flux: 0.221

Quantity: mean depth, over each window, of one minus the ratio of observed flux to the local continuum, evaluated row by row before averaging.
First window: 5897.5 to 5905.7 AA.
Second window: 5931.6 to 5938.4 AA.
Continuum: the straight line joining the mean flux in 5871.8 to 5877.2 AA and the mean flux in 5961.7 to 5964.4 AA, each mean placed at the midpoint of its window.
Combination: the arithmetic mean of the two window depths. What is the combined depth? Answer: 0.071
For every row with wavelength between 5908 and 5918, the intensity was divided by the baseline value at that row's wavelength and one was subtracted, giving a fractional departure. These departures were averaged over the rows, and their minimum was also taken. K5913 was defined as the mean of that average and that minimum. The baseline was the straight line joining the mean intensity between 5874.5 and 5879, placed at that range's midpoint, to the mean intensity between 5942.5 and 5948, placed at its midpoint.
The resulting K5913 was -0.078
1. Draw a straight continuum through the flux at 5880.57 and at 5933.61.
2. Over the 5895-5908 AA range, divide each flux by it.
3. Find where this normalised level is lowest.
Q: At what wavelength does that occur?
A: 5896.84 AA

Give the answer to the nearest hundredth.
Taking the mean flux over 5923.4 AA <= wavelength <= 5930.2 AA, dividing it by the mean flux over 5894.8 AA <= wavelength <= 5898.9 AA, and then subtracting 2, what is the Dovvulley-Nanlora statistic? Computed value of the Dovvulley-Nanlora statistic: -0.86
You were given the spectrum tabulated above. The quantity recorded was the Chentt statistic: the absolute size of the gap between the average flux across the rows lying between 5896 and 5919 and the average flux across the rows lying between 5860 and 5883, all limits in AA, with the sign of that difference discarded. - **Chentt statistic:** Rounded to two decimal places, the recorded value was 0.04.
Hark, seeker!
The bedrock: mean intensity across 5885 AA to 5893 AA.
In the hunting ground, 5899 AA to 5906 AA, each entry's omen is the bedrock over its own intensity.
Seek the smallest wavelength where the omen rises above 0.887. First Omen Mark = 5900.91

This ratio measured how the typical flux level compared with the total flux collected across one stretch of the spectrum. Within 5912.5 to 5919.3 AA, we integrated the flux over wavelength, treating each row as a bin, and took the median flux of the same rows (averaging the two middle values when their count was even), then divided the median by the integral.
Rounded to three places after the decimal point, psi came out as 0.149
